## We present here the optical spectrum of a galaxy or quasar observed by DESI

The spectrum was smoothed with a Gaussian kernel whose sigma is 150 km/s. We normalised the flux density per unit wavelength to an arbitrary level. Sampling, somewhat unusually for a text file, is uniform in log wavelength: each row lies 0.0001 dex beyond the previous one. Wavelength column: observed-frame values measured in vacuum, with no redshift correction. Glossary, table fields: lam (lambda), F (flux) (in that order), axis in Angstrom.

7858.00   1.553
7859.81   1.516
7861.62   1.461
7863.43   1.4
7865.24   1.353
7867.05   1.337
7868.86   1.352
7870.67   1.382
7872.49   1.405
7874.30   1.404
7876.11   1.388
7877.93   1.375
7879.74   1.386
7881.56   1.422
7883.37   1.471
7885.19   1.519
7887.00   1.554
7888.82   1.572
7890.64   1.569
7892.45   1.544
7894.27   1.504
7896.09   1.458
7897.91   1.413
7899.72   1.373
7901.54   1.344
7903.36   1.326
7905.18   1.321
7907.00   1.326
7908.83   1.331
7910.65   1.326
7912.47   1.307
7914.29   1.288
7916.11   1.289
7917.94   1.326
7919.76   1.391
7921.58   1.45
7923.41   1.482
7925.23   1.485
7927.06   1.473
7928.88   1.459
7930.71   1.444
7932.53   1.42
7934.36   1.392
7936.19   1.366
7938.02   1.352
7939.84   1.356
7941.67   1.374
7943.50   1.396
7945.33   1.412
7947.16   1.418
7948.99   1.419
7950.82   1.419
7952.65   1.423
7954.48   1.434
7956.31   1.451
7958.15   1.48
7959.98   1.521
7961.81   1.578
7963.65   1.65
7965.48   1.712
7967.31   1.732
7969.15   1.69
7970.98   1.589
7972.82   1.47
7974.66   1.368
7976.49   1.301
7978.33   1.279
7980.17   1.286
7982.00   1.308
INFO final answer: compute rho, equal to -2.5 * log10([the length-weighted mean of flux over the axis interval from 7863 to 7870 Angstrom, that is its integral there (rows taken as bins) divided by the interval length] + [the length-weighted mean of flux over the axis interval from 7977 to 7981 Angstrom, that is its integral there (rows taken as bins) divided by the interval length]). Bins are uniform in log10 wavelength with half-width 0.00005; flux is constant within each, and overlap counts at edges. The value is -1.05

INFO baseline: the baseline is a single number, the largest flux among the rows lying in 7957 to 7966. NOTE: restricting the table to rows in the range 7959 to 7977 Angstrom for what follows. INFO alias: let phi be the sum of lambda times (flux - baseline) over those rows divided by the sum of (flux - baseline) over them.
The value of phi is 7971.1 Angstrom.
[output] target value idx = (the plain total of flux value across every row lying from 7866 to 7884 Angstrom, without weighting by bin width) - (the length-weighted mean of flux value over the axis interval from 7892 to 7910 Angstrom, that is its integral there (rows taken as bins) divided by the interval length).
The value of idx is 12.5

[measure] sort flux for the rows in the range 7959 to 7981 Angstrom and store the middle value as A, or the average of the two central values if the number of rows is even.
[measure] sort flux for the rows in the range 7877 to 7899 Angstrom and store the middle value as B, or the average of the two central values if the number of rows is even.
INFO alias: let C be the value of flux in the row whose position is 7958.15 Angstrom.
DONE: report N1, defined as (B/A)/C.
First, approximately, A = 1.55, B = 1.49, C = 1.48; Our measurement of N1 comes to 0.65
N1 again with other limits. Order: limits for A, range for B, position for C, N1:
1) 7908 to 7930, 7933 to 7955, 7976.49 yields 0.79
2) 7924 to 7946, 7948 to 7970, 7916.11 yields 0.83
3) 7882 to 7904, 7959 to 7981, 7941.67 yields 0.76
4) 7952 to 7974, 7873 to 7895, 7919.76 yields 0.69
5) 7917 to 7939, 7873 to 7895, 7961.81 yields 0.66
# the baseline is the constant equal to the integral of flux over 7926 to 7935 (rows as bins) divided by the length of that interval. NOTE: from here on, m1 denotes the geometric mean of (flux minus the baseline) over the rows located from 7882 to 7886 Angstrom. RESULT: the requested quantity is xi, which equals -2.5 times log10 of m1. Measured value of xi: 3.3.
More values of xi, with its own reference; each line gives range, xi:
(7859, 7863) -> 3.5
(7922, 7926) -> 3.4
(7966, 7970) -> 1.4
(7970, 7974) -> 2.9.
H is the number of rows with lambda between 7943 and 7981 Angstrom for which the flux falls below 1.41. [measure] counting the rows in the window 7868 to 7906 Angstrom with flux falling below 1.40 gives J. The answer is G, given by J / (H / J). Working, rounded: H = 5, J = 9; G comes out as 16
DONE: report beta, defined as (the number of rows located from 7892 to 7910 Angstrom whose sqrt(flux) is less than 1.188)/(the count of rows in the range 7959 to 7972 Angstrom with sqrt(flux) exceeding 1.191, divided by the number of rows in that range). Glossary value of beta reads 6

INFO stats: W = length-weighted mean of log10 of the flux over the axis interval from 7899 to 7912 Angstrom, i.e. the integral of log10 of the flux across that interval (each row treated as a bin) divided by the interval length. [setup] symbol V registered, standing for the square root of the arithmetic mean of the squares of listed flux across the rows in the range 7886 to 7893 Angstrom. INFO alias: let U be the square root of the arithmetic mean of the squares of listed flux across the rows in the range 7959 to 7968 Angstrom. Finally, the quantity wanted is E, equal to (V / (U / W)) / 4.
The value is 0.030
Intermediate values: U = 1.64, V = 1.56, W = 0.125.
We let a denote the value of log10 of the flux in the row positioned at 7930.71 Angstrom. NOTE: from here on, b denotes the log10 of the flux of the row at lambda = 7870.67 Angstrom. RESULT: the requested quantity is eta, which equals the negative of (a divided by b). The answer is -1.14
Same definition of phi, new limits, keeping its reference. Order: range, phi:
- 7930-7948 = 7939.0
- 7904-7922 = 7913.0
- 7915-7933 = 7923.6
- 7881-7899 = 7889.9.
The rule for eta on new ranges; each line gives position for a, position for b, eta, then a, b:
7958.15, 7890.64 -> -0.87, 0.17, 0.196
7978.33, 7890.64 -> -0.55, 0.11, 0.196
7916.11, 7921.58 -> -0.68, 0.11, 0.161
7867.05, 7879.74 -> -0.89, 0.13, 0.142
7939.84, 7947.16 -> -0.87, 0.13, 0.152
